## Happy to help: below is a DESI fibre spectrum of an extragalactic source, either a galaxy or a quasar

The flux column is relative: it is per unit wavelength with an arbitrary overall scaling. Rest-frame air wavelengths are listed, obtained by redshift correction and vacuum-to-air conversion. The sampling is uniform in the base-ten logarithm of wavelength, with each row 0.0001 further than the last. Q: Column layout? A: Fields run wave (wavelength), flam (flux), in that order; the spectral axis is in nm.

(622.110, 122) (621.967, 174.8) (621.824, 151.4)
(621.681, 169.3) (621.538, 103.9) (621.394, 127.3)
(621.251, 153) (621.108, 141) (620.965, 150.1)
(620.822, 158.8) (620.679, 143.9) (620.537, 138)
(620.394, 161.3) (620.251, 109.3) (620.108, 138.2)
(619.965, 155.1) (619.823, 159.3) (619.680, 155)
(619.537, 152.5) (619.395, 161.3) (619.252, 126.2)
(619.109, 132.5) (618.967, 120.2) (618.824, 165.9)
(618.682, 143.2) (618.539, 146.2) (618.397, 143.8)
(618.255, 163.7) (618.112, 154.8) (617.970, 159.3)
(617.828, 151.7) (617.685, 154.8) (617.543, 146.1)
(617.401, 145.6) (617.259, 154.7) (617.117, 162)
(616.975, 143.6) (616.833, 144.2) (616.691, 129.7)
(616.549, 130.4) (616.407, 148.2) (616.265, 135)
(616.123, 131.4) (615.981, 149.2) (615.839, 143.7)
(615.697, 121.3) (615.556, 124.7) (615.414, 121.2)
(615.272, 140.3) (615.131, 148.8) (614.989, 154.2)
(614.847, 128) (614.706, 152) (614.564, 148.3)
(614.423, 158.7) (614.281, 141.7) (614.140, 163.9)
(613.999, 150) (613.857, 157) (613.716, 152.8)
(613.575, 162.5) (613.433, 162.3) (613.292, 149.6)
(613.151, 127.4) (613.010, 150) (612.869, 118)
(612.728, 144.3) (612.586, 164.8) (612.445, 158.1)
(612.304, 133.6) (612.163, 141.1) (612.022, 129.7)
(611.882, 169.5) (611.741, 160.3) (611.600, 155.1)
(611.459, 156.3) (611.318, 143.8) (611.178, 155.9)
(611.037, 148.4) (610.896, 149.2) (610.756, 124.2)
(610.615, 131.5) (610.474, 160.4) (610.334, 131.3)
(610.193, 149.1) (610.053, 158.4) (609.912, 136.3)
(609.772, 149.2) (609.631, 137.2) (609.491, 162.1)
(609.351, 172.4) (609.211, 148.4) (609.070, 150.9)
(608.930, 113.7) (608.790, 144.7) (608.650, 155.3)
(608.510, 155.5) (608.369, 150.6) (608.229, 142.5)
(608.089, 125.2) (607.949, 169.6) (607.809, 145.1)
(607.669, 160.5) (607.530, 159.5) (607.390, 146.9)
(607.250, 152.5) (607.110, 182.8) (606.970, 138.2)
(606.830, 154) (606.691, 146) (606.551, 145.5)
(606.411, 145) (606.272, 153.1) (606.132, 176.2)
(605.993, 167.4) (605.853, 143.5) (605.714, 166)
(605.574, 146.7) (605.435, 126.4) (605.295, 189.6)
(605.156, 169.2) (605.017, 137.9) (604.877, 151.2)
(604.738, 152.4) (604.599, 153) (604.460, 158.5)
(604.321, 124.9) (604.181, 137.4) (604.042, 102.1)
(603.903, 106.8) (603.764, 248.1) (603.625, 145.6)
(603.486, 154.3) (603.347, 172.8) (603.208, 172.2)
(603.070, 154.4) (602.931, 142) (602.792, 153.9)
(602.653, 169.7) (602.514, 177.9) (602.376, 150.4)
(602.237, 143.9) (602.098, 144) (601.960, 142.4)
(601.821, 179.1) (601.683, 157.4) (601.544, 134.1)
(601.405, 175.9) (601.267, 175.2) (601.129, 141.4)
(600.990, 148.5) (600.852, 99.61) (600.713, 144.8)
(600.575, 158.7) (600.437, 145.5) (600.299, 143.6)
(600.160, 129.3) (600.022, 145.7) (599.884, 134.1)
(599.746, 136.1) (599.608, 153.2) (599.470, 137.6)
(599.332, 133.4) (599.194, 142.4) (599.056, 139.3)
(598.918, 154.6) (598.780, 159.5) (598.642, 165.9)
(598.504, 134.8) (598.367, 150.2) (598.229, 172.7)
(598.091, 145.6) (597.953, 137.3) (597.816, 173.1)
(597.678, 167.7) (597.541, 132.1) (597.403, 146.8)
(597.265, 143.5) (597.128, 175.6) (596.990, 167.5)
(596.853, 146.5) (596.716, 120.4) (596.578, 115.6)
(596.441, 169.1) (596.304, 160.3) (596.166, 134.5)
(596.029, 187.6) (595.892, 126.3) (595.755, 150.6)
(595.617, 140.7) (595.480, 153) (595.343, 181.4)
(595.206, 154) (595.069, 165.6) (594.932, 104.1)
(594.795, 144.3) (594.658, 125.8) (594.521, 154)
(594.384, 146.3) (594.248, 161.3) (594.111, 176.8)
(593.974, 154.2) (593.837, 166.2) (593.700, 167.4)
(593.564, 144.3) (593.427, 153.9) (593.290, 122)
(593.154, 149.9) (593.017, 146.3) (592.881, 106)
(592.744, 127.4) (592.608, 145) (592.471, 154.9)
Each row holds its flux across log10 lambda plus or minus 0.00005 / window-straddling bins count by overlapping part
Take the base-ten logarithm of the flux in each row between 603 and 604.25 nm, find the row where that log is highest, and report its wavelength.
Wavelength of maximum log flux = 603.764 nm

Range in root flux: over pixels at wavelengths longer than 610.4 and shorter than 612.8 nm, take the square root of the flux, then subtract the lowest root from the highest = 1.9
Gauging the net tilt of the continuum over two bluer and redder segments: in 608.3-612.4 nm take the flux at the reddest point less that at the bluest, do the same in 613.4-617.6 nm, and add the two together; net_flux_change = -33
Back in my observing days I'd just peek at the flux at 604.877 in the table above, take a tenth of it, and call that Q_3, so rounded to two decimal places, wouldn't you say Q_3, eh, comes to 15.12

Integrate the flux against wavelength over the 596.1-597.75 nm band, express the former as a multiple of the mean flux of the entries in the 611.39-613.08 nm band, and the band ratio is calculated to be 1.65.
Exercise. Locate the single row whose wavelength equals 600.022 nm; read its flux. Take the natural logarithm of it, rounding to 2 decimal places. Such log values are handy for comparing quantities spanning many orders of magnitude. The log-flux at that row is 4.98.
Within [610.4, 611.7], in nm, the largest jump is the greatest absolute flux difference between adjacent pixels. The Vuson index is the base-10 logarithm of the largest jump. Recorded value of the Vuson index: 1.46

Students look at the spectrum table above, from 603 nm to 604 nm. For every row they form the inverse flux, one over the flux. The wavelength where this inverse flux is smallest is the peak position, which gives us 603.764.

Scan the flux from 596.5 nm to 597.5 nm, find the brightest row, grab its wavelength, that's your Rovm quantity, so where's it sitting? 597.128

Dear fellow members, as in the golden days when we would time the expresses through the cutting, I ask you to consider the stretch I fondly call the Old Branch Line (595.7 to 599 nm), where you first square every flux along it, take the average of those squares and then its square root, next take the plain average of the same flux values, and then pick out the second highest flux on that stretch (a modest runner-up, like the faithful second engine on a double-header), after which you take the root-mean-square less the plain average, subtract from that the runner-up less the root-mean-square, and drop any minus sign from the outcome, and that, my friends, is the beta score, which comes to 22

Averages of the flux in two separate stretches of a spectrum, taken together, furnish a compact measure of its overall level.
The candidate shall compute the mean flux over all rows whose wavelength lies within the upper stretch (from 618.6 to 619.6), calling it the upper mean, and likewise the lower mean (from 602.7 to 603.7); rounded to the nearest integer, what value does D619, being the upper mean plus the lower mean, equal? 300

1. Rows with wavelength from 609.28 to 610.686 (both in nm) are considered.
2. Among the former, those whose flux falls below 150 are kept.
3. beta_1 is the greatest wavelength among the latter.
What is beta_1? 610.615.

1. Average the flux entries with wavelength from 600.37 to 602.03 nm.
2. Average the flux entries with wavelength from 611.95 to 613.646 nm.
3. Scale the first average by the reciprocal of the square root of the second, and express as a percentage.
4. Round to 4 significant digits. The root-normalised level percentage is 1247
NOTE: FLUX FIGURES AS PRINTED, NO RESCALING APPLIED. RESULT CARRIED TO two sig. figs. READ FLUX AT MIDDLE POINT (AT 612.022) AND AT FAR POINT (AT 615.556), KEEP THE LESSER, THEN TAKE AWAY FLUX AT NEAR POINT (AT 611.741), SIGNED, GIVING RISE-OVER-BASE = -36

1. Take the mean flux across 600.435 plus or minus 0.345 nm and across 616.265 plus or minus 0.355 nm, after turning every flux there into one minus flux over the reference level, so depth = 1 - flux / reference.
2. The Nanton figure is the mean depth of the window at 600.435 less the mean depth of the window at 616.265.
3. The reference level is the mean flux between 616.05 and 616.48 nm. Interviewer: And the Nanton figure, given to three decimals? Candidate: -0.040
